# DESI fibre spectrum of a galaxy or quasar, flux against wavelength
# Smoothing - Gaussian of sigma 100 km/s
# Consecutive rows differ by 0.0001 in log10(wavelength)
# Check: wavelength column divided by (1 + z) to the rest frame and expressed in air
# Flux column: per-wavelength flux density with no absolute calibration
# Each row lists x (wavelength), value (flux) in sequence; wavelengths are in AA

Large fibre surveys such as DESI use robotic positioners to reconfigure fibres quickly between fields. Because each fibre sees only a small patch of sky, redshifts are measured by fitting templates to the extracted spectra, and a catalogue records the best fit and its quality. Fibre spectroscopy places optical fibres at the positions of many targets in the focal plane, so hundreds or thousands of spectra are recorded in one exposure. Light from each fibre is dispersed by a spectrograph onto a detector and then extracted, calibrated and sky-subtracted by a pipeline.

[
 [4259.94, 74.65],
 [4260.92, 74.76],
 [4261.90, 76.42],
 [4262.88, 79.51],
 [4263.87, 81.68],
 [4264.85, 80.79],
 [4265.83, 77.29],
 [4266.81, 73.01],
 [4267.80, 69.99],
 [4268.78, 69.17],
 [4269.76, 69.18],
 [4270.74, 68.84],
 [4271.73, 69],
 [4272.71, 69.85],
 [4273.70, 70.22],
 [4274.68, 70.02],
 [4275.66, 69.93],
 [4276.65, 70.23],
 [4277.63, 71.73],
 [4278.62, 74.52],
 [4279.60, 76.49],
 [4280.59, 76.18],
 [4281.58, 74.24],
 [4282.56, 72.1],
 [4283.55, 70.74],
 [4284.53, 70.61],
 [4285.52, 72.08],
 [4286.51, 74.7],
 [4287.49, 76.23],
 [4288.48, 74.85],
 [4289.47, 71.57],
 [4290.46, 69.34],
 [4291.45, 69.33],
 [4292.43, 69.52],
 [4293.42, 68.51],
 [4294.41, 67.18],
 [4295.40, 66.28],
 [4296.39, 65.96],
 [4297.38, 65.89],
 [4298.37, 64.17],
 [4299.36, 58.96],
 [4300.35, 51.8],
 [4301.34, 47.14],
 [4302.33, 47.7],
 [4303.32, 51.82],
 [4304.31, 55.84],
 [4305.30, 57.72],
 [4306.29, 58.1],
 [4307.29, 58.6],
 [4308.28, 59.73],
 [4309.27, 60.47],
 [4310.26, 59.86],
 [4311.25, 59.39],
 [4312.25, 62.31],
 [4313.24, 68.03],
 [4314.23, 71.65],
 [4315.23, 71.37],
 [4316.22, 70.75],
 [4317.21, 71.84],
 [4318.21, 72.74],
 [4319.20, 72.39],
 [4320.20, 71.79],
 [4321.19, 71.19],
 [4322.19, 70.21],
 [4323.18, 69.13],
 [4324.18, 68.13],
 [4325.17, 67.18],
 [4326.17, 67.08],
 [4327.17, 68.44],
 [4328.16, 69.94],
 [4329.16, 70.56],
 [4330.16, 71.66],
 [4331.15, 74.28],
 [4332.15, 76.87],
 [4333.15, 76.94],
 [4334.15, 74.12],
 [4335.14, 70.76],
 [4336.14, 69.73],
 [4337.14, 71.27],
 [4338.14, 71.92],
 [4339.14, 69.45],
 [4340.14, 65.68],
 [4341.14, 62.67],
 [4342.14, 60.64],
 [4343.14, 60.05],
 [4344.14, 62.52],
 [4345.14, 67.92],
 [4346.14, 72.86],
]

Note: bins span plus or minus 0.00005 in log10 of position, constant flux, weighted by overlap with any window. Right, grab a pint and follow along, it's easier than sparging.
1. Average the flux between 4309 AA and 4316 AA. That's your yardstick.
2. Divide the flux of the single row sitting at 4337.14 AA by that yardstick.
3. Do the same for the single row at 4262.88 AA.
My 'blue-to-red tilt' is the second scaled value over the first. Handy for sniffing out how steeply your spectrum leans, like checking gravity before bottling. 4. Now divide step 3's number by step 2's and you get 1.12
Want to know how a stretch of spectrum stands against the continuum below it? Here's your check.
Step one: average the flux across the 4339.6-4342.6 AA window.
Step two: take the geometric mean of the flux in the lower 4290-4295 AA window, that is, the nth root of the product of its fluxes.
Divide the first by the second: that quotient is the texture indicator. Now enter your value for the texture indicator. 0.92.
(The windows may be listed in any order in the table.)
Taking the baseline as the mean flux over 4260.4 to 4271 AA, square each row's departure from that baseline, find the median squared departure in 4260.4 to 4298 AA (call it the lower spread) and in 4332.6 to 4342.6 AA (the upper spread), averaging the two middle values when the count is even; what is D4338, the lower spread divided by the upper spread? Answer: 1.0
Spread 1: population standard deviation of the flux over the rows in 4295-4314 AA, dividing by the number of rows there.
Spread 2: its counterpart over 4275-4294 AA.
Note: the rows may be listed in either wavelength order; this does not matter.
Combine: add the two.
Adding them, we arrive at 8.4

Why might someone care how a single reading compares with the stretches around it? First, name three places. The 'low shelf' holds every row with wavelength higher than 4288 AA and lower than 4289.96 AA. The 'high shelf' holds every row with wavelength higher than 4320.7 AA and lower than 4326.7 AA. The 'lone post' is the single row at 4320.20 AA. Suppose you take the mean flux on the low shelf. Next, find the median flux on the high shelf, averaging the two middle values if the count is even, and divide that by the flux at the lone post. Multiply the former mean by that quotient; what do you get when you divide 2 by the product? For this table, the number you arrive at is 0.0286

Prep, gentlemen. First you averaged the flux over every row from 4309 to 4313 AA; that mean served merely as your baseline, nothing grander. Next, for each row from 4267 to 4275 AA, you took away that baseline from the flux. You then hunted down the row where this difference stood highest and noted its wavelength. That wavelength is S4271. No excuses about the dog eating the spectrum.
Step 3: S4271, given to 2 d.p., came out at 4273.70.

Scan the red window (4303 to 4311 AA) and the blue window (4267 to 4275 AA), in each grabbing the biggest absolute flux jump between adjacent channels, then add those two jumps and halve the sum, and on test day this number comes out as 2.4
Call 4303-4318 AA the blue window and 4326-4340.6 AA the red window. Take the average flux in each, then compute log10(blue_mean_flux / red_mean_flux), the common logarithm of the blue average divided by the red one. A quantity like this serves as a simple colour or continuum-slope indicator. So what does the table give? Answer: -0.06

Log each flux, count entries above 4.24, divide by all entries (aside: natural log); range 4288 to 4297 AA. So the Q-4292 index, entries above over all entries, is 0.3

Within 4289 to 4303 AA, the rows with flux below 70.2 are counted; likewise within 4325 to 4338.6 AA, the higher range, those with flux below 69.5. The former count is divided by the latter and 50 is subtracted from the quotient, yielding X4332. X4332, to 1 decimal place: -45.7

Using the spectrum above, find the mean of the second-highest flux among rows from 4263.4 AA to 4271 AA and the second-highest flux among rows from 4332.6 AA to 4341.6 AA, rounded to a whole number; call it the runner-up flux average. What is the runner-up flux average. 77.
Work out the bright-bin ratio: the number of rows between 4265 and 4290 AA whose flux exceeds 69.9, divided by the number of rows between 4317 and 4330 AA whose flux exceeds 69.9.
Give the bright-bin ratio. 2.5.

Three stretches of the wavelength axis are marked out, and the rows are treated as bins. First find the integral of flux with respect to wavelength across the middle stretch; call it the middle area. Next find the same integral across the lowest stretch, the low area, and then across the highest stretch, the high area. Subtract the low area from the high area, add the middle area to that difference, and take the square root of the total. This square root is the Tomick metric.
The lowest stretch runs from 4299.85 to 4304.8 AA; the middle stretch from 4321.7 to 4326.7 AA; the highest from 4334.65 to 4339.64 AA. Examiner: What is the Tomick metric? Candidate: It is 21.0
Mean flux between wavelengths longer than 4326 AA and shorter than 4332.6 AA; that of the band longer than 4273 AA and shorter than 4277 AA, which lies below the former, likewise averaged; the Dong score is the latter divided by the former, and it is 0.98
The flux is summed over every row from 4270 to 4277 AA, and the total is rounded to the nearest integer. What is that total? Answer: 488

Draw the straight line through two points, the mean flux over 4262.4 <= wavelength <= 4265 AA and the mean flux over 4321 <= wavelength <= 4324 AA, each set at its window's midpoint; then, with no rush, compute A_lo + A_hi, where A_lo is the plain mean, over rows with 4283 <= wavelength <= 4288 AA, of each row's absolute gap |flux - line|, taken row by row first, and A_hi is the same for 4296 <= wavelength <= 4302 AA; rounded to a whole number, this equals 19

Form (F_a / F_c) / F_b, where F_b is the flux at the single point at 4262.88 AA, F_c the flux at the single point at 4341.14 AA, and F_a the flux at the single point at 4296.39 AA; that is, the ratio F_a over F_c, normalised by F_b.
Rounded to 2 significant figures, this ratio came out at 0.013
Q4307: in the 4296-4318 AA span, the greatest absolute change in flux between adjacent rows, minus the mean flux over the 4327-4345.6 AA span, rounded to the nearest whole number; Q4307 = -62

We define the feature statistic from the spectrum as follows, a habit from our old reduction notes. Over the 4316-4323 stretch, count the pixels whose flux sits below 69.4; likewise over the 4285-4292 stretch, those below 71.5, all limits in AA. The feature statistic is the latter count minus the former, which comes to 2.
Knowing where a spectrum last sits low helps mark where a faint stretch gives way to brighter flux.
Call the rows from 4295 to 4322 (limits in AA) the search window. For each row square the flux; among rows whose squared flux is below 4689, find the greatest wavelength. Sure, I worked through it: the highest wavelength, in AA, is 4313.24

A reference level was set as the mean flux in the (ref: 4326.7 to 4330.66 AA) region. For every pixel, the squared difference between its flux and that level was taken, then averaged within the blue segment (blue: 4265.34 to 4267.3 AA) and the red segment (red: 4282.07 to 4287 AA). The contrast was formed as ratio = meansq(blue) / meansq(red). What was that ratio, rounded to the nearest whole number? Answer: 5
